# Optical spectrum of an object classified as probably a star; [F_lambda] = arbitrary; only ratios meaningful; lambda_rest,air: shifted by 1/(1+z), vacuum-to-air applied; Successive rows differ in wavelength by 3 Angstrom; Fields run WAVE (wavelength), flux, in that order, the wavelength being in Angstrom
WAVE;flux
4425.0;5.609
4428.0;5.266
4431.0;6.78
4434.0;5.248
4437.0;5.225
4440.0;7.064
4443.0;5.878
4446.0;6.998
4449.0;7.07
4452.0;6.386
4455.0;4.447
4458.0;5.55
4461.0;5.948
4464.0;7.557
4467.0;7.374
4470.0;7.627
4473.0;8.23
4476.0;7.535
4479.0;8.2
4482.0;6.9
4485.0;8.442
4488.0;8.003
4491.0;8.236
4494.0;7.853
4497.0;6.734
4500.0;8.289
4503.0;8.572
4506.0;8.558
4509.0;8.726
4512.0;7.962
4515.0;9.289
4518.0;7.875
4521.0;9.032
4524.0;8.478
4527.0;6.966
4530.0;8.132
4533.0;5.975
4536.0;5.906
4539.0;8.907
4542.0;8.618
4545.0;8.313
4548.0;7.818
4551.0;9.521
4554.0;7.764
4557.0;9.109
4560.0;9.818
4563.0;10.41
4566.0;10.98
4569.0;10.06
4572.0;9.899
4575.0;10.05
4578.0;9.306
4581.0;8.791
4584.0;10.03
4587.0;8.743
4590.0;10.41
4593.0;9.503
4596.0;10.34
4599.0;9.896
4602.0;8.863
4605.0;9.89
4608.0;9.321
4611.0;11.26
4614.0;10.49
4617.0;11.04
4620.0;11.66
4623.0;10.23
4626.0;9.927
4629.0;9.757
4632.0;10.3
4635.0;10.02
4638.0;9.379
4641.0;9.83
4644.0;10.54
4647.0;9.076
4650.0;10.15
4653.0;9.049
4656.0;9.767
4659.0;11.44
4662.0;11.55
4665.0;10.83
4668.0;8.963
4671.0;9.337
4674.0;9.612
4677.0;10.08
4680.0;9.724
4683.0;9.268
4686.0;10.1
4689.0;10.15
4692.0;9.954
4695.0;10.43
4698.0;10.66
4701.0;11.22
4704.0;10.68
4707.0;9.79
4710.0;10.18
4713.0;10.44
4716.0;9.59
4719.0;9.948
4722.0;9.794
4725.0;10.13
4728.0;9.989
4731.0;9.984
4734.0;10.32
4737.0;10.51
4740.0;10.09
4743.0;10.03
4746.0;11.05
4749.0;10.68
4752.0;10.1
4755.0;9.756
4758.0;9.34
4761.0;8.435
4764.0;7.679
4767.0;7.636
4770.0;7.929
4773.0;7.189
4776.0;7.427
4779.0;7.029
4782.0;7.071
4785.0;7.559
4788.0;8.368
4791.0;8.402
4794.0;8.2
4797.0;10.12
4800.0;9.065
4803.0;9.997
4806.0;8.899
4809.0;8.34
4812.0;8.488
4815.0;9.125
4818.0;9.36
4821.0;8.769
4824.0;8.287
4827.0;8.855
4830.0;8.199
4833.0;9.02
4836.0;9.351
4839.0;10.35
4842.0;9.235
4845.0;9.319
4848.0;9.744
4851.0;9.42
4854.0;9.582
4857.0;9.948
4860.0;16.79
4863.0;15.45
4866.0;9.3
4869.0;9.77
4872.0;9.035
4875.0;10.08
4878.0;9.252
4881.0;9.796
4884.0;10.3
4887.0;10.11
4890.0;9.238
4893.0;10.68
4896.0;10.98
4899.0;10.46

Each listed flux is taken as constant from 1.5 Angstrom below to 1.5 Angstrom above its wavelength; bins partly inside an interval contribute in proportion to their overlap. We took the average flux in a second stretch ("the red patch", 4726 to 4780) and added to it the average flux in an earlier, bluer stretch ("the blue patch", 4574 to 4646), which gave 19.2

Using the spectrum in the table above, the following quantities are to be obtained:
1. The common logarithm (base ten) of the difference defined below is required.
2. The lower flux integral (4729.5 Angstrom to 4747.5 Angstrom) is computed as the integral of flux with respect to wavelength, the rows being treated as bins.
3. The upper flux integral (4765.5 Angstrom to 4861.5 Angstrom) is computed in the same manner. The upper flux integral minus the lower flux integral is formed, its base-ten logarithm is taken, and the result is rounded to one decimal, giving 2.8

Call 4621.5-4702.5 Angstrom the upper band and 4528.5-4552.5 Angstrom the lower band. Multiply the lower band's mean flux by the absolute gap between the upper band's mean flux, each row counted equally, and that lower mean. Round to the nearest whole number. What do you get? 17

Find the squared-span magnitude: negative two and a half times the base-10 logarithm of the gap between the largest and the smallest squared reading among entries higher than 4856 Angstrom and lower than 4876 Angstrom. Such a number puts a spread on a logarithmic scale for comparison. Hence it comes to -5.75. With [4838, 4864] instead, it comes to -5.73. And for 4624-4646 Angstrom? -3.41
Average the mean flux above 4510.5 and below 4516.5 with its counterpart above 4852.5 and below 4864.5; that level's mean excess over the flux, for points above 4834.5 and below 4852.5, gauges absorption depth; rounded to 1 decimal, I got 1.2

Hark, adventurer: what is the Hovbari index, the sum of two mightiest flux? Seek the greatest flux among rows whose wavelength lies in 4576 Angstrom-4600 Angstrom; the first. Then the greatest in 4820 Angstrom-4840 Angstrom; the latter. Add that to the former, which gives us 20.8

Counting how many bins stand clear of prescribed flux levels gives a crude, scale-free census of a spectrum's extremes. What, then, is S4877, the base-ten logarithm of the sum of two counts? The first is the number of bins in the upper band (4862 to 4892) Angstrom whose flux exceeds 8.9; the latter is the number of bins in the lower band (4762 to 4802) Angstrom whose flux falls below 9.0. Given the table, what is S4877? 1.32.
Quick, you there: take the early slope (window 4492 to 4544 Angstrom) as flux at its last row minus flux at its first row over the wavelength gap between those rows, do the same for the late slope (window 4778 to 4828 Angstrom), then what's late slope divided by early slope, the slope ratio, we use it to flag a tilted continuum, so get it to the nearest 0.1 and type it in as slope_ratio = 2.4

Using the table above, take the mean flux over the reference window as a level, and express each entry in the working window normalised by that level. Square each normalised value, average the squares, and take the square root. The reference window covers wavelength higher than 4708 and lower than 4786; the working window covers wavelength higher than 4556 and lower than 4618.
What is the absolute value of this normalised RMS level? 1.08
